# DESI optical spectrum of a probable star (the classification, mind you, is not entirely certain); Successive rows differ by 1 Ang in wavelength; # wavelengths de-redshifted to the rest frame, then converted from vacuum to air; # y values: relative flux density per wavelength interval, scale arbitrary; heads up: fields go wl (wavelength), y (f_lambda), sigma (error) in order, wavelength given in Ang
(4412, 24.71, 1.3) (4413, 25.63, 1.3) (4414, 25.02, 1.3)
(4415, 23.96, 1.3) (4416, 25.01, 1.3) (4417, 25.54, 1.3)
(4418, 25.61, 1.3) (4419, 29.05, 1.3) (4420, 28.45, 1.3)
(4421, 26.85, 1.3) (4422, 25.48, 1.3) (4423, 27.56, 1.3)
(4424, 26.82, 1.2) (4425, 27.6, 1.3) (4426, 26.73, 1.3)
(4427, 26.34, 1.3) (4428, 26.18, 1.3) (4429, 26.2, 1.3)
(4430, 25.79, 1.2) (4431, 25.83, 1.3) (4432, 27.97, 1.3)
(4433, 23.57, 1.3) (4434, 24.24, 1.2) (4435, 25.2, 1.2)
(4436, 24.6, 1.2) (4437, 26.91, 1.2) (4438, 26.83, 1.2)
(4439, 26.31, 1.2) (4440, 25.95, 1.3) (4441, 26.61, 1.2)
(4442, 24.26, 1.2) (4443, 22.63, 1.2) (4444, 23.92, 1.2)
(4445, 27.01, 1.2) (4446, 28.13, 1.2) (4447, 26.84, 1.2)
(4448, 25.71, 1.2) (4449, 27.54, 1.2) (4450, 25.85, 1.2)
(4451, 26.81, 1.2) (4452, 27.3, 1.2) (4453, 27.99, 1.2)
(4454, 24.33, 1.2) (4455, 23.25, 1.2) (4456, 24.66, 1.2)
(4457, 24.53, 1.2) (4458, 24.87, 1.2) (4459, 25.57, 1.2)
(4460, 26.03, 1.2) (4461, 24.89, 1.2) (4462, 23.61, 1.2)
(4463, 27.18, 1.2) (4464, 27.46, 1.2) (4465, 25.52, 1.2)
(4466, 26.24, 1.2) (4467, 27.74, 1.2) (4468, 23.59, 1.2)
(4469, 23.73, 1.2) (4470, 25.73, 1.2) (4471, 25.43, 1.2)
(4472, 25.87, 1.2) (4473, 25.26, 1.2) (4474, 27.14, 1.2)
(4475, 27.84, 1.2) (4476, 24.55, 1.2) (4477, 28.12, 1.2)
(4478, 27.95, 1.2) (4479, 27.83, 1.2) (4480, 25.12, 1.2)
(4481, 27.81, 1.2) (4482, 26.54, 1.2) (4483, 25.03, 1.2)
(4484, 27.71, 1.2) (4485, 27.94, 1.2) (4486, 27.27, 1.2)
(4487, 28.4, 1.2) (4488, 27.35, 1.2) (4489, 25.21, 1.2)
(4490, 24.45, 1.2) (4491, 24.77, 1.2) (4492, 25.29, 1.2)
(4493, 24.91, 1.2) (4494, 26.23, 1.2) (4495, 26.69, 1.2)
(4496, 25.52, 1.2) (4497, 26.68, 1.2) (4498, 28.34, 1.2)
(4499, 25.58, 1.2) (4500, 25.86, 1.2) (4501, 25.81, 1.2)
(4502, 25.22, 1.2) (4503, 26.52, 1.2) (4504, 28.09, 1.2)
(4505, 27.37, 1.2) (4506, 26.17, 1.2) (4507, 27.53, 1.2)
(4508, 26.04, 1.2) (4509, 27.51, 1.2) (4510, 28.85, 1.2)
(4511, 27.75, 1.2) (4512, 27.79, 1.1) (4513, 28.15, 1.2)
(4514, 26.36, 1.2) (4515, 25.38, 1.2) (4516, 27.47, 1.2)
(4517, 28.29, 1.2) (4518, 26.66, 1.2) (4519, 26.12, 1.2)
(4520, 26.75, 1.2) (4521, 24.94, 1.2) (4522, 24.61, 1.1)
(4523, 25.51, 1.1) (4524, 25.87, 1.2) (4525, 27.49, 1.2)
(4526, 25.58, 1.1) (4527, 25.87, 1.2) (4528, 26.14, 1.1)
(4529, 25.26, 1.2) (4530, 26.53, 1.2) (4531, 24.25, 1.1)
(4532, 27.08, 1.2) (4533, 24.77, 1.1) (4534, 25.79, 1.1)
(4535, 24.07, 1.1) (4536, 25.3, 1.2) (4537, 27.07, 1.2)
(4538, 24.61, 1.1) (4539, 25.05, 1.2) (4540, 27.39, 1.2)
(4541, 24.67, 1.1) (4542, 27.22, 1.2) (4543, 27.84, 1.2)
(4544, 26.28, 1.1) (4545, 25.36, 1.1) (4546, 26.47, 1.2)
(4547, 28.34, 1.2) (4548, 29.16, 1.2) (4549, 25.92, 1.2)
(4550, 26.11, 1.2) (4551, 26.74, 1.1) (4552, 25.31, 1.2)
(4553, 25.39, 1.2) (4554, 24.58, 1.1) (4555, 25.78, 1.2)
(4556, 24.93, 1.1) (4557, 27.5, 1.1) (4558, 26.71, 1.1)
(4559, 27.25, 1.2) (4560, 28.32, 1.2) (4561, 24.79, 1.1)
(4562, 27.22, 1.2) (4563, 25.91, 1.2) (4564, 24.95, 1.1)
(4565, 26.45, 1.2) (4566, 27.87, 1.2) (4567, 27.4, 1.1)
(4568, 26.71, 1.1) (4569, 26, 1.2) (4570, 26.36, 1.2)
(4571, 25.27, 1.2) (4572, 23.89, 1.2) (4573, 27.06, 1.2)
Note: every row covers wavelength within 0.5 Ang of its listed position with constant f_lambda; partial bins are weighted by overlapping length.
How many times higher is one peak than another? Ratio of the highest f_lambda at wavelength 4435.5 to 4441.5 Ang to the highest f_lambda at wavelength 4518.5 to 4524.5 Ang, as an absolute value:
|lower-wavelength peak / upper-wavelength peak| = 1.01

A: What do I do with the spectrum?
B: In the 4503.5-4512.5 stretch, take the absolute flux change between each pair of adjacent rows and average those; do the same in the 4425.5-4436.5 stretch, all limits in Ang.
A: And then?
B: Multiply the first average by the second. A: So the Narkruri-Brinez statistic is 1.07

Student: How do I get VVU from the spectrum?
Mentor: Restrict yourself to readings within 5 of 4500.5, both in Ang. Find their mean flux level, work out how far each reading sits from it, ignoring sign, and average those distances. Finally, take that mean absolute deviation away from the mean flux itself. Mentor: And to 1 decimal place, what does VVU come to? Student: 25.6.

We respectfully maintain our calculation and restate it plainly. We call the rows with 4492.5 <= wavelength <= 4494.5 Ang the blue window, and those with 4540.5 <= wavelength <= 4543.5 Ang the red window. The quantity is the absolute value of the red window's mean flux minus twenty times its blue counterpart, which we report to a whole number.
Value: 485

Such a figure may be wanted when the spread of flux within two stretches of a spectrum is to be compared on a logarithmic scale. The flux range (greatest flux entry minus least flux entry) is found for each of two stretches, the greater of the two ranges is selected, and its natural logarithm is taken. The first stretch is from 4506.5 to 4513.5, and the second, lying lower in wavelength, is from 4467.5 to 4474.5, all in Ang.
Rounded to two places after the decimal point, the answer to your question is 1.27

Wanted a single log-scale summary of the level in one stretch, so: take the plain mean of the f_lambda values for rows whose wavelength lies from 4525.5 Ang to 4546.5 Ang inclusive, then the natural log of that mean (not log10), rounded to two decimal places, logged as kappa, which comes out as 3.25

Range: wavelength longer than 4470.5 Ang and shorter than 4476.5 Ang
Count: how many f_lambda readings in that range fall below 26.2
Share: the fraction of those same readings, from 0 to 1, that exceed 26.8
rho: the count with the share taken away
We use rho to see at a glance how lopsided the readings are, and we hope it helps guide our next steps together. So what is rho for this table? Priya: 3.7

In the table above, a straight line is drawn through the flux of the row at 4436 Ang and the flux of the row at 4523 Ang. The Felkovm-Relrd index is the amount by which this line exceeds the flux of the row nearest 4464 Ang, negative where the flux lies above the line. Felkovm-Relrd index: -2.6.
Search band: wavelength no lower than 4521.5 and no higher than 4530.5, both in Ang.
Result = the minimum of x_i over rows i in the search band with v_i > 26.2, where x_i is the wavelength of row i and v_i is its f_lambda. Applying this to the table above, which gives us 4525 Ang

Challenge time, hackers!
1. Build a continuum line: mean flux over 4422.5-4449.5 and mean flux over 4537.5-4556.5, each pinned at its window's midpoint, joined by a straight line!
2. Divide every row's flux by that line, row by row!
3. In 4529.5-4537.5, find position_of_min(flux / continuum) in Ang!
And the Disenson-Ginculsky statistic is 4535 Ang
